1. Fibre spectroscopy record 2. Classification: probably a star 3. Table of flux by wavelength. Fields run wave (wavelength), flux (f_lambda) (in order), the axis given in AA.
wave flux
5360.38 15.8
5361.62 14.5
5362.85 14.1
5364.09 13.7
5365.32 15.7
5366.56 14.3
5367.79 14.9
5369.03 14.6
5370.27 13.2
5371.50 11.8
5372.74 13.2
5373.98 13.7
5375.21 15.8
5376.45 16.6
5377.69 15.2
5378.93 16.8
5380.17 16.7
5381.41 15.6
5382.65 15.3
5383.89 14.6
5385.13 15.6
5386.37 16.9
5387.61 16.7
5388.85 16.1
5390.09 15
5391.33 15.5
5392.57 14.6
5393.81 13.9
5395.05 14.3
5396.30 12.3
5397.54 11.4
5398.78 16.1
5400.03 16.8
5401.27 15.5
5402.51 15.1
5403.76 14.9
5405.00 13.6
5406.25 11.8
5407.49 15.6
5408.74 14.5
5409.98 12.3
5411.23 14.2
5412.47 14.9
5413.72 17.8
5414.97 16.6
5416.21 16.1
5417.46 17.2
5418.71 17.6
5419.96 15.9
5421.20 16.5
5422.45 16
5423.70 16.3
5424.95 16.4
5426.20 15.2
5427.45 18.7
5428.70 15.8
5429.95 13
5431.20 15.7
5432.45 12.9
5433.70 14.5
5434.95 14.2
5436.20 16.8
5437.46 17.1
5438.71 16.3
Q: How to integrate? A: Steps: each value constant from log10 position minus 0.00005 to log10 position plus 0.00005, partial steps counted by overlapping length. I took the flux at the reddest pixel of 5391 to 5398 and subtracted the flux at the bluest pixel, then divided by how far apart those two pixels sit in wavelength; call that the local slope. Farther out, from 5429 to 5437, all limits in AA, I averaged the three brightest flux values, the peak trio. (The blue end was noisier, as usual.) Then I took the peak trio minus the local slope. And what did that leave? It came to 16.3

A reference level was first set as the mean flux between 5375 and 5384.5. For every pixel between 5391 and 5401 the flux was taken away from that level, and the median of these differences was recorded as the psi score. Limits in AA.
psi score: 1.4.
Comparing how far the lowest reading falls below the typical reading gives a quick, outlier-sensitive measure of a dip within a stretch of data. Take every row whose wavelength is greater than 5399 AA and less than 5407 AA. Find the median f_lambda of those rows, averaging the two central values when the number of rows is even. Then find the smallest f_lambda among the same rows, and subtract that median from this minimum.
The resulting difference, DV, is -3.2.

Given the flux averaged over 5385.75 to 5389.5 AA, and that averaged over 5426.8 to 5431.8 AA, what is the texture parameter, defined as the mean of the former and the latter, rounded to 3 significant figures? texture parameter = 16.2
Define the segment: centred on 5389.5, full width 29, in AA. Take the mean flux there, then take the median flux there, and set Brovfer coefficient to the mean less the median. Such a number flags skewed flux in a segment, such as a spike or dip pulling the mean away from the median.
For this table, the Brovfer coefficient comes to -0.20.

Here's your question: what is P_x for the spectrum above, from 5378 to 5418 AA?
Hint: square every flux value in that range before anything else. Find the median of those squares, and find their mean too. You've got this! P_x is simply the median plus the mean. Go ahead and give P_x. 469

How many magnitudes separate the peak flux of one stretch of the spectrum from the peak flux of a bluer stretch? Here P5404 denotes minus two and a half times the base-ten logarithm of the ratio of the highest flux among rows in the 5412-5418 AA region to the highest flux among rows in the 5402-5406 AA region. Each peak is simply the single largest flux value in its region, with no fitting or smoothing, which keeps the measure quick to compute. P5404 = -0.18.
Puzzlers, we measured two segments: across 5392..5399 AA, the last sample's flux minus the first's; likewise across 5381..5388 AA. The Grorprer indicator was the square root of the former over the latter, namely 1.17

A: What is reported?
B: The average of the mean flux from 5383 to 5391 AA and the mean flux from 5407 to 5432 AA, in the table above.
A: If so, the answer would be 15.8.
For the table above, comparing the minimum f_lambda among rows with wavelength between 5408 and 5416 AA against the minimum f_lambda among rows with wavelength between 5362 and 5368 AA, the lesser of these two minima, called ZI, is 12.3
